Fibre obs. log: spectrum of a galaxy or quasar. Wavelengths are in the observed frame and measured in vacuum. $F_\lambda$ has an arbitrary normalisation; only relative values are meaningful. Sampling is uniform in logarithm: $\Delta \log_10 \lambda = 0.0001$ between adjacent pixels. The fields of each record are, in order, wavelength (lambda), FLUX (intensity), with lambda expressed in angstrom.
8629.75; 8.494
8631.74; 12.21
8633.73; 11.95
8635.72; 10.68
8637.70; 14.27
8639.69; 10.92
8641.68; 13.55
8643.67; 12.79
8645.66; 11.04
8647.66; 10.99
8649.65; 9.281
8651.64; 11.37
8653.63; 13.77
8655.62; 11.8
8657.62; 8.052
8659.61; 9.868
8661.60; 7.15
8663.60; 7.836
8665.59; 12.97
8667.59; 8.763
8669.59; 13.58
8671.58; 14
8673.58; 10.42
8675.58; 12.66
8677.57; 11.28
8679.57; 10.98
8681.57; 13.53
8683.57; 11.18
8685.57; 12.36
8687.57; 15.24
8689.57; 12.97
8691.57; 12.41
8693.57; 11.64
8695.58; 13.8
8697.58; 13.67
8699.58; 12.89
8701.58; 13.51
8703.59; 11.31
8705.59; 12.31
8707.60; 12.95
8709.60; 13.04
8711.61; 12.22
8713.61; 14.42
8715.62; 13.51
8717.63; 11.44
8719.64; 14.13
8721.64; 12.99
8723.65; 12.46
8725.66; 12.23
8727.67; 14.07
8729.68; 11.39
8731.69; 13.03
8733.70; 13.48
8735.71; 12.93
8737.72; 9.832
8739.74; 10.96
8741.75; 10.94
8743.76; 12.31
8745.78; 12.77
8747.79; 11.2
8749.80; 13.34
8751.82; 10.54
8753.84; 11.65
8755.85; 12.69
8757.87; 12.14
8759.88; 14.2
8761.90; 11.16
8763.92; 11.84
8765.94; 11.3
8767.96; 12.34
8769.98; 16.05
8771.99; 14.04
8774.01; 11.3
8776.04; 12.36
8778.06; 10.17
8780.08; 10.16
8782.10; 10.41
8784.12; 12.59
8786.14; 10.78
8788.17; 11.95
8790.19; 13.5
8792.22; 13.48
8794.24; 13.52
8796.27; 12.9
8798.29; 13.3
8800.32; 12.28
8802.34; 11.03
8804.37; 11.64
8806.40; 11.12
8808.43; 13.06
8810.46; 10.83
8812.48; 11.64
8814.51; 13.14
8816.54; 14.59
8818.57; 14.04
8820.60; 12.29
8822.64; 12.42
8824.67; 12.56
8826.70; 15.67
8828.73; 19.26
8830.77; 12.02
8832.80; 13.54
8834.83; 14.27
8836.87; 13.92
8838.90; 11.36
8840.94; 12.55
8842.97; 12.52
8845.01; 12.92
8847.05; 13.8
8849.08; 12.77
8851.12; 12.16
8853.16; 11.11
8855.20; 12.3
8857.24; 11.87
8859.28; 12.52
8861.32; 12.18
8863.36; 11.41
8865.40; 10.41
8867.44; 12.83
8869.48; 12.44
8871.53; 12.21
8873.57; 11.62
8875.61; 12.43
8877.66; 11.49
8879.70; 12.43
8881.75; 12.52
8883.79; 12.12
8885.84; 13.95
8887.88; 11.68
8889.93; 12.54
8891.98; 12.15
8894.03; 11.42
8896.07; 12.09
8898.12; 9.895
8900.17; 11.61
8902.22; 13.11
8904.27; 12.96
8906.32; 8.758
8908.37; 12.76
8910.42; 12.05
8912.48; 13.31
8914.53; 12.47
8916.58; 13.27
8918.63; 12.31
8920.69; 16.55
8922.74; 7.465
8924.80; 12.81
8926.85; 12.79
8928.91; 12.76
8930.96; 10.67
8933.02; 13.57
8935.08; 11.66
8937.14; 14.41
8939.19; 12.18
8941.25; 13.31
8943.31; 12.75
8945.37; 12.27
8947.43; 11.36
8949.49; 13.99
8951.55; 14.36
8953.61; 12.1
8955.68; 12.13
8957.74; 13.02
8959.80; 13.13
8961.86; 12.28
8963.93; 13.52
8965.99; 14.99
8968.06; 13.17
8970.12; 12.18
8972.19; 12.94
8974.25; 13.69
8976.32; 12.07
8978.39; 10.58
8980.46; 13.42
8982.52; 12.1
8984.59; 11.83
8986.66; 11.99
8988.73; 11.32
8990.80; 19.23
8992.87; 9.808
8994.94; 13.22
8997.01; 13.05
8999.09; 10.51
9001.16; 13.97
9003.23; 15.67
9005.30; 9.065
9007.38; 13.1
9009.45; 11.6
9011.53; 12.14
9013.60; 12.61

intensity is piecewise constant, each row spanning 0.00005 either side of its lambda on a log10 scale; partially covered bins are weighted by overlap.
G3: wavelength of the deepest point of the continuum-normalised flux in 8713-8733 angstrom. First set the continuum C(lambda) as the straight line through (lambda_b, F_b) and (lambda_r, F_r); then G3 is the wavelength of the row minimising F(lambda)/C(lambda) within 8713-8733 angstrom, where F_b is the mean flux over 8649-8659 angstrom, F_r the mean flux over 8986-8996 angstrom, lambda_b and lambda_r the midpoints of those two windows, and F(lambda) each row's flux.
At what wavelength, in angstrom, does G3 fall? 8729.68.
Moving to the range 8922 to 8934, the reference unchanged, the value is 8922.74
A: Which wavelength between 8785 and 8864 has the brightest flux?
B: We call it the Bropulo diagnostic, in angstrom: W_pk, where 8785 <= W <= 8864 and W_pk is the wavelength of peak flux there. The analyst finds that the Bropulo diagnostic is 8828.73 angstrom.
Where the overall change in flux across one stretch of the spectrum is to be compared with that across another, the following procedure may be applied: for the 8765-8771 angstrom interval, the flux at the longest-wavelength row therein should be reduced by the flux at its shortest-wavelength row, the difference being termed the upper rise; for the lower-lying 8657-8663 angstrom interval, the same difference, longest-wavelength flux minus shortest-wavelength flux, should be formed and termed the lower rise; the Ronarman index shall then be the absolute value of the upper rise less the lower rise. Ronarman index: 5.7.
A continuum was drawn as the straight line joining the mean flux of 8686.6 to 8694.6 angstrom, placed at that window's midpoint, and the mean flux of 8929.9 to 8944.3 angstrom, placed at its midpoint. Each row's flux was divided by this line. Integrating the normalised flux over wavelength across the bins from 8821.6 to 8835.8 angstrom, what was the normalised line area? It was 15.8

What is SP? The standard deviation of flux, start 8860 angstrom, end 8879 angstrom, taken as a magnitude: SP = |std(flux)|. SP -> 0.7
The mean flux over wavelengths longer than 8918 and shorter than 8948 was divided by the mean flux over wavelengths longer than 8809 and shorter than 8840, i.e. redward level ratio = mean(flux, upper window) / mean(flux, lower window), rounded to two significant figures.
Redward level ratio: 0.93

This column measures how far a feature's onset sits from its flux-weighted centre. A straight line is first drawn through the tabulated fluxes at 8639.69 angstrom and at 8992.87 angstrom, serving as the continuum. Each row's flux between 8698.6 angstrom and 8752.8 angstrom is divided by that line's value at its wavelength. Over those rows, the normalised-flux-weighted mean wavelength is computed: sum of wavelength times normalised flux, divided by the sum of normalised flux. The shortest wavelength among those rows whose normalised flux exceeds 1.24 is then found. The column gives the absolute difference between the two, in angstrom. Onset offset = 23.6 angstrom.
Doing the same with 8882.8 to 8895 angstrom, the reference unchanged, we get 3.0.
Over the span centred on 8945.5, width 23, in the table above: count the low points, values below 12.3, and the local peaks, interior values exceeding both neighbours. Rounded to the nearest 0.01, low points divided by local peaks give 2.00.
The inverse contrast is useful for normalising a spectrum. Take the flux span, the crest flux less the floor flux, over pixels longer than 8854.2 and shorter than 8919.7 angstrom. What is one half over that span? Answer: 0.10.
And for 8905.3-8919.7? 0.11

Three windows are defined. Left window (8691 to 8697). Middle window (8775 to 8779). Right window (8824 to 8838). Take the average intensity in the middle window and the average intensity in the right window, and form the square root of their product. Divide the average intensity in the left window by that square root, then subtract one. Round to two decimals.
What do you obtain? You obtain -0.01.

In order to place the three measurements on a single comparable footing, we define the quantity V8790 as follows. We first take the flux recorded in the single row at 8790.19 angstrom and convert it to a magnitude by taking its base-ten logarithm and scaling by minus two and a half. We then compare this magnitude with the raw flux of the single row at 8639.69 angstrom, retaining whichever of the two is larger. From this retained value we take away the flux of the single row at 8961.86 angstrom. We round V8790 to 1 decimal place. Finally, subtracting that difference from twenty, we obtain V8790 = 21.4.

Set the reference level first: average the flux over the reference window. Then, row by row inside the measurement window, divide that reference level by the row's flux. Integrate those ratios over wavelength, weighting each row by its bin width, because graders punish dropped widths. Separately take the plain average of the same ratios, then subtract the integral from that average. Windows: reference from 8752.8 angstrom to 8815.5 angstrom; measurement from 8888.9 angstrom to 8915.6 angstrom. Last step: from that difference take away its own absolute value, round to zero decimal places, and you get -53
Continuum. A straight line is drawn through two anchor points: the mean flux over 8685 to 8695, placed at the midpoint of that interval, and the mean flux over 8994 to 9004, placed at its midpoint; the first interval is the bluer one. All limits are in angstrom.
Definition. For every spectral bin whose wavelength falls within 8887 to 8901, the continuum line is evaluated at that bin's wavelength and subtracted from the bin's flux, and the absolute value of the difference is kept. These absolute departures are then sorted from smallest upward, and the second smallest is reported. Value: 1.0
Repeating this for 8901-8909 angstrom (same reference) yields 0.2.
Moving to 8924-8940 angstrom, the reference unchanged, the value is 0.4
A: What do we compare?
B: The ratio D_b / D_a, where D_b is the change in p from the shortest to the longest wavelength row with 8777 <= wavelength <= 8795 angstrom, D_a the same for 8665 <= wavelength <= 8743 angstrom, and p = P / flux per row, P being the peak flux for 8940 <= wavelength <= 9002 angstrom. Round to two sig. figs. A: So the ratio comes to -1.7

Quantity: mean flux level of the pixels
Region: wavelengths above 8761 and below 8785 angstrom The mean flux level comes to 12.0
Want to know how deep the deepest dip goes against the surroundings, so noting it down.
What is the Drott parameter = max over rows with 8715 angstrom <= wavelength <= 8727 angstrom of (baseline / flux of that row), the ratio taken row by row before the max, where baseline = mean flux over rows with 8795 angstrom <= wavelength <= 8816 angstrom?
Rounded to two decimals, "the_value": 1.06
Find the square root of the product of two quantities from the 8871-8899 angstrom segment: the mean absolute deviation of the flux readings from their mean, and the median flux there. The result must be 2.7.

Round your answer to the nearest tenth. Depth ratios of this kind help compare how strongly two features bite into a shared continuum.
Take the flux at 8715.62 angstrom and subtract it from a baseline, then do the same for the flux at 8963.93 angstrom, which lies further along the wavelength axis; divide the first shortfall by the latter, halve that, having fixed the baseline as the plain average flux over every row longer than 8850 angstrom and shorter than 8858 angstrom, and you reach 0.5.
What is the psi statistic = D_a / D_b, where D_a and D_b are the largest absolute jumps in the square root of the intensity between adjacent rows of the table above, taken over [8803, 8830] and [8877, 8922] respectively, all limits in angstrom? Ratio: 0.7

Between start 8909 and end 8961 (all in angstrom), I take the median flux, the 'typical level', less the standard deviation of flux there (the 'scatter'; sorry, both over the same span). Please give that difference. 11.2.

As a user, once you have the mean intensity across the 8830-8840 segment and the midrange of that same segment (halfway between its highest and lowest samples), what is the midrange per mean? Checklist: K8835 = 0.98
